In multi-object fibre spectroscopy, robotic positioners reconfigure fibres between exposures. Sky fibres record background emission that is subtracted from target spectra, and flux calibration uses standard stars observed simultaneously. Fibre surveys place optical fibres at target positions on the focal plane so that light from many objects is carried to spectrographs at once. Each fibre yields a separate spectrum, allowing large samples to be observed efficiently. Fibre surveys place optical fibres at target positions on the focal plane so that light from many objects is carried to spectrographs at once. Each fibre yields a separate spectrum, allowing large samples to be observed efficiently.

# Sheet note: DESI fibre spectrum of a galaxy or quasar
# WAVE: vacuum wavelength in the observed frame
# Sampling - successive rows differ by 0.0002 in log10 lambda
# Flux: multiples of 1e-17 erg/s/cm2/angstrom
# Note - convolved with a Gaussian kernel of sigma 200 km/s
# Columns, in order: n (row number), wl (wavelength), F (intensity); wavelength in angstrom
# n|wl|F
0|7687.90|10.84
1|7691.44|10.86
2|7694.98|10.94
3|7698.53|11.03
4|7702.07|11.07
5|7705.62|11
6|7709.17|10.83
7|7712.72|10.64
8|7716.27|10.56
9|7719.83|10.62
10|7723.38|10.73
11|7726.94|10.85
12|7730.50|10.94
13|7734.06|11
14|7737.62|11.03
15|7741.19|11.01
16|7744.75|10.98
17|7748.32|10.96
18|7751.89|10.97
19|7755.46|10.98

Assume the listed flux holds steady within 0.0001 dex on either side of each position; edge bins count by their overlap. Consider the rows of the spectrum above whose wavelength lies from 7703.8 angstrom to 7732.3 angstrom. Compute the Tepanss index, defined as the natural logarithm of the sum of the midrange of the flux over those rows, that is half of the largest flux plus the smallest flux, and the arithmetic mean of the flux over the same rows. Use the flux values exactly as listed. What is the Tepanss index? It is 3.070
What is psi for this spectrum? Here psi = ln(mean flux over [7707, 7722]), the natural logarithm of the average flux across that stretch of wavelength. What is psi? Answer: 2.37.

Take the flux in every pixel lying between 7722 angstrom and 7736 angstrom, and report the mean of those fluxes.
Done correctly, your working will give 10.9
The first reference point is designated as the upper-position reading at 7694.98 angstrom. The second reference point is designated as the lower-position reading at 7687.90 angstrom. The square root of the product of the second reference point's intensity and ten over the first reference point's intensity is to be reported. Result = 3.148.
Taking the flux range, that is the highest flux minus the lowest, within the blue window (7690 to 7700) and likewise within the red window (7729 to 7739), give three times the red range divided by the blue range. 1.6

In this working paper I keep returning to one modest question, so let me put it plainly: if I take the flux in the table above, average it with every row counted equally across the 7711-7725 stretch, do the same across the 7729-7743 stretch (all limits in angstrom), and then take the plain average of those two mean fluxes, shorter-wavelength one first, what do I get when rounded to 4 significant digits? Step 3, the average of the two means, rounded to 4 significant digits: 10.82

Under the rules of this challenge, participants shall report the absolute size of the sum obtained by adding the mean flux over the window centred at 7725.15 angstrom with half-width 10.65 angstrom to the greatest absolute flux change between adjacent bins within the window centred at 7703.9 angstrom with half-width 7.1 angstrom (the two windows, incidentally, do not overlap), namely 11.0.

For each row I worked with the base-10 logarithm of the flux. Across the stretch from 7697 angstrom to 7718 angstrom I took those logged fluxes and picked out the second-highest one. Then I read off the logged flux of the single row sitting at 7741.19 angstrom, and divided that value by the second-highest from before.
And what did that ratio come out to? 0.9992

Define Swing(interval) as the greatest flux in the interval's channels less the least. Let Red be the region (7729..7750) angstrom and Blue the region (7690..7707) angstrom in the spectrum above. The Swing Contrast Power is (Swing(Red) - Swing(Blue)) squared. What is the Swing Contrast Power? 0.014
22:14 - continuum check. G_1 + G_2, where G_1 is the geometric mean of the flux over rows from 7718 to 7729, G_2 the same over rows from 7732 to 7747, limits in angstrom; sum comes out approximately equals 21.7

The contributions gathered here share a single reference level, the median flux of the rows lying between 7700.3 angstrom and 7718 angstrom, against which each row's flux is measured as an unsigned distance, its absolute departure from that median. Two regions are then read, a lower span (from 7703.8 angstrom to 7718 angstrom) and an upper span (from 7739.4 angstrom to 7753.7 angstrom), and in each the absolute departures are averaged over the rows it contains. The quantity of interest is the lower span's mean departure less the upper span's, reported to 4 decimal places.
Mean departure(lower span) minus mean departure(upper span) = 0.0075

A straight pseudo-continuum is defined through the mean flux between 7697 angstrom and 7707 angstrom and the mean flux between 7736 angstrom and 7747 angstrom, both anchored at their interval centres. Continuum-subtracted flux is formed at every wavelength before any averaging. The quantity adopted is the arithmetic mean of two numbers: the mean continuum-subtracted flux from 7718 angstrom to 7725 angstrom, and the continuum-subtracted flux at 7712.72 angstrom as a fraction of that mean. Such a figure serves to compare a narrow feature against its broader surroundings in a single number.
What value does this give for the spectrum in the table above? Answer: 0.39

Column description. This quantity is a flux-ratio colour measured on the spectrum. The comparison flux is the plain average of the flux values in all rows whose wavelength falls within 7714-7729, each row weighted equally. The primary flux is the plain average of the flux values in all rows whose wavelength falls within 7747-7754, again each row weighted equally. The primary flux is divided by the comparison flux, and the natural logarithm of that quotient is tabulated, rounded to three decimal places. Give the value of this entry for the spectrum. 0.025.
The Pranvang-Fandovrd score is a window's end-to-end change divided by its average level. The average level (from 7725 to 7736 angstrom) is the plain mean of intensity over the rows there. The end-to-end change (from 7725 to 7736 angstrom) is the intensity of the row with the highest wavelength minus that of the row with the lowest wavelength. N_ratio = 0.014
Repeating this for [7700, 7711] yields -0.022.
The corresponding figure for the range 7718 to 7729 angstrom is 0.021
